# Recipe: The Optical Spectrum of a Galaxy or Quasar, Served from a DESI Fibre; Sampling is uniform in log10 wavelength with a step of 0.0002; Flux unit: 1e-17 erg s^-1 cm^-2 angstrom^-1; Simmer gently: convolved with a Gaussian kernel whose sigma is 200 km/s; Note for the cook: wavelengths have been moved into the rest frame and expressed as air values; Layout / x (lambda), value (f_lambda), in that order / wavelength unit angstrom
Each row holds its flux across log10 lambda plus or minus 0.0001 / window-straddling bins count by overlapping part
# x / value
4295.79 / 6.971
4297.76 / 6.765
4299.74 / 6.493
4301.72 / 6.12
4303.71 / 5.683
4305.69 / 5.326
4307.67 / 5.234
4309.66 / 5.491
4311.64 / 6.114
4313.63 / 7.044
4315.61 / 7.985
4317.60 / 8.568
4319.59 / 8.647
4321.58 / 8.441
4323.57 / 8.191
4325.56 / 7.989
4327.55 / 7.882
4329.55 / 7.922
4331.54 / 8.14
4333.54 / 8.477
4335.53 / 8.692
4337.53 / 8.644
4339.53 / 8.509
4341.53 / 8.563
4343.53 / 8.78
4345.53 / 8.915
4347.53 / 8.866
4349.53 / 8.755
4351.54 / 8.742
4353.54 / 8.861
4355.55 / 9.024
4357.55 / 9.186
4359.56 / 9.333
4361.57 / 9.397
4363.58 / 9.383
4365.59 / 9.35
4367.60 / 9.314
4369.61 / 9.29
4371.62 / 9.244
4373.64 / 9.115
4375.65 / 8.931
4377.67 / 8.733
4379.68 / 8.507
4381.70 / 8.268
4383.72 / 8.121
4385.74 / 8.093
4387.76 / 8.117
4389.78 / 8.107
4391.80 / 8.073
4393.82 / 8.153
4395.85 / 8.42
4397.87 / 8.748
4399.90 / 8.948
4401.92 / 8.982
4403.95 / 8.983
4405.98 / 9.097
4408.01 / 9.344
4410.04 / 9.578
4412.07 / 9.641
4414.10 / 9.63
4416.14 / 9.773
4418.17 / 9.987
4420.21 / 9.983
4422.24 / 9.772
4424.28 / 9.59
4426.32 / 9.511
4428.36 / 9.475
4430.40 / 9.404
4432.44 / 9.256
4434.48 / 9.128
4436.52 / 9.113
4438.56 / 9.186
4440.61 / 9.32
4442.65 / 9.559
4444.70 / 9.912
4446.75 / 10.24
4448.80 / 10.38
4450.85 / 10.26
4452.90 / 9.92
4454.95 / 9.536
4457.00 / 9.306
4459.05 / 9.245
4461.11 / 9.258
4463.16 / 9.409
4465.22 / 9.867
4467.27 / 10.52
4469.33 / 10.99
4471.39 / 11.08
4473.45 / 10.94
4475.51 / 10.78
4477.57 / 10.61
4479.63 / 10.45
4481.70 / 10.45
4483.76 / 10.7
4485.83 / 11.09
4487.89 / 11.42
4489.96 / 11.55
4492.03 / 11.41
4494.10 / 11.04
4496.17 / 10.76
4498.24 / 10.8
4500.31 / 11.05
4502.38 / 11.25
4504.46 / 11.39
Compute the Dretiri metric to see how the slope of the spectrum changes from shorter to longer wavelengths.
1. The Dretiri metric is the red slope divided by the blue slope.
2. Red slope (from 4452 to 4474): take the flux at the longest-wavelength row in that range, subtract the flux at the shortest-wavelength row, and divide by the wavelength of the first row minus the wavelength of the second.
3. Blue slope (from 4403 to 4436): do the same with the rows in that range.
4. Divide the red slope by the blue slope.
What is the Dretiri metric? 10.5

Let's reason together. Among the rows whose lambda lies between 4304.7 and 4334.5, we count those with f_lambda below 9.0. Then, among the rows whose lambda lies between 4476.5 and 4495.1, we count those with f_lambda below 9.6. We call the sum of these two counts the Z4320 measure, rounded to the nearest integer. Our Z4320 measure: 15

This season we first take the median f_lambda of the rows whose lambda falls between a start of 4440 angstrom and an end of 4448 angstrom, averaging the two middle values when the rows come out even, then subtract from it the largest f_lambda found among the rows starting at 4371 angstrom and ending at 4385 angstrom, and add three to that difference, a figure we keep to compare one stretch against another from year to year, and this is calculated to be 3.49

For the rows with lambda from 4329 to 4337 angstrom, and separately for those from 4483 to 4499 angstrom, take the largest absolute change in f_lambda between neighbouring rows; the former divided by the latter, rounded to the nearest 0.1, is 0.9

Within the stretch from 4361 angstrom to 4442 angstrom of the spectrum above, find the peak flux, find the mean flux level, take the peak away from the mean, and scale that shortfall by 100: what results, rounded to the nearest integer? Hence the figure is -91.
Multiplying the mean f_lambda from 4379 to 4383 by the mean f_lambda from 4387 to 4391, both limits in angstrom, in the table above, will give 68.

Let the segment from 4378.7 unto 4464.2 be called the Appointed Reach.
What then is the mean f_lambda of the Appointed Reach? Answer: 9.2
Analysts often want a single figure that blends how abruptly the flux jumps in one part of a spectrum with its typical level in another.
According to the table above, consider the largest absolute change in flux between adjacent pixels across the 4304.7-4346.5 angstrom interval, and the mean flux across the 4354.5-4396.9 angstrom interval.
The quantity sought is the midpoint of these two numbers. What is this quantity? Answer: 4.9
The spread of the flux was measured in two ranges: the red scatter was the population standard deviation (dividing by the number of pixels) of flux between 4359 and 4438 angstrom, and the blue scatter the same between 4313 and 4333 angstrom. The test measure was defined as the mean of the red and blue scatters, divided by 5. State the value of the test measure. 0.099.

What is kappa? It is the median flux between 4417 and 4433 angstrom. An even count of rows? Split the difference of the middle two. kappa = 9.6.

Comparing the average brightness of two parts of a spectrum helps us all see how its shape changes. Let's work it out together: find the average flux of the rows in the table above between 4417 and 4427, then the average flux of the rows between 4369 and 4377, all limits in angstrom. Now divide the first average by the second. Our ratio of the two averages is 1.07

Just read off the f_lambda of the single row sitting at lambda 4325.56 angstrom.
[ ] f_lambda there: 7.989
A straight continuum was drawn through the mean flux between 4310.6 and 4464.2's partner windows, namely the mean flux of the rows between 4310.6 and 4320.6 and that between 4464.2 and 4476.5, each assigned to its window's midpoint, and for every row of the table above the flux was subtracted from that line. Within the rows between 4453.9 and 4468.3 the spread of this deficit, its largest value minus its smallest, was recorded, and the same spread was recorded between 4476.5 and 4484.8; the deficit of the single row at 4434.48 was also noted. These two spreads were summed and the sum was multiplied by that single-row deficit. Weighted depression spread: 1.2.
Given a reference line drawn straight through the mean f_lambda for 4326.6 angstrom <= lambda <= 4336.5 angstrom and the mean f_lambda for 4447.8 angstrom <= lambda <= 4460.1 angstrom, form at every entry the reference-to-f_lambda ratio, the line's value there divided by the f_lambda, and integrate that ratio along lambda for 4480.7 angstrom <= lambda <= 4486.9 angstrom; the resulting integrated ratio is 5.86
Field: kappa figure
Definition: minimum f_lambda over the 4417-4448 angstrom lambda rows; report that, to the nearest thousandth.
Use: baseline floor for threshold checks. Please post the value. 9.113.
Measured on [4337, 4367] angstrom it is 8.509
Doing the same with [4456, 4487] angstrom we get 9.245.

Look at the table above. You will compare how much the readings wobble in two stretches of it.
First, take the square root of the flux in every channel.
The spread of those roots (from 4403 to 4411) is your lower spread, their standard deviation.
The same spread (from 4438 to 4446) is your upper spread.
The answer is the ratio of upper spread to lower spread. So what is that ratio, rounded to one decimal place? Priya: 1.2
